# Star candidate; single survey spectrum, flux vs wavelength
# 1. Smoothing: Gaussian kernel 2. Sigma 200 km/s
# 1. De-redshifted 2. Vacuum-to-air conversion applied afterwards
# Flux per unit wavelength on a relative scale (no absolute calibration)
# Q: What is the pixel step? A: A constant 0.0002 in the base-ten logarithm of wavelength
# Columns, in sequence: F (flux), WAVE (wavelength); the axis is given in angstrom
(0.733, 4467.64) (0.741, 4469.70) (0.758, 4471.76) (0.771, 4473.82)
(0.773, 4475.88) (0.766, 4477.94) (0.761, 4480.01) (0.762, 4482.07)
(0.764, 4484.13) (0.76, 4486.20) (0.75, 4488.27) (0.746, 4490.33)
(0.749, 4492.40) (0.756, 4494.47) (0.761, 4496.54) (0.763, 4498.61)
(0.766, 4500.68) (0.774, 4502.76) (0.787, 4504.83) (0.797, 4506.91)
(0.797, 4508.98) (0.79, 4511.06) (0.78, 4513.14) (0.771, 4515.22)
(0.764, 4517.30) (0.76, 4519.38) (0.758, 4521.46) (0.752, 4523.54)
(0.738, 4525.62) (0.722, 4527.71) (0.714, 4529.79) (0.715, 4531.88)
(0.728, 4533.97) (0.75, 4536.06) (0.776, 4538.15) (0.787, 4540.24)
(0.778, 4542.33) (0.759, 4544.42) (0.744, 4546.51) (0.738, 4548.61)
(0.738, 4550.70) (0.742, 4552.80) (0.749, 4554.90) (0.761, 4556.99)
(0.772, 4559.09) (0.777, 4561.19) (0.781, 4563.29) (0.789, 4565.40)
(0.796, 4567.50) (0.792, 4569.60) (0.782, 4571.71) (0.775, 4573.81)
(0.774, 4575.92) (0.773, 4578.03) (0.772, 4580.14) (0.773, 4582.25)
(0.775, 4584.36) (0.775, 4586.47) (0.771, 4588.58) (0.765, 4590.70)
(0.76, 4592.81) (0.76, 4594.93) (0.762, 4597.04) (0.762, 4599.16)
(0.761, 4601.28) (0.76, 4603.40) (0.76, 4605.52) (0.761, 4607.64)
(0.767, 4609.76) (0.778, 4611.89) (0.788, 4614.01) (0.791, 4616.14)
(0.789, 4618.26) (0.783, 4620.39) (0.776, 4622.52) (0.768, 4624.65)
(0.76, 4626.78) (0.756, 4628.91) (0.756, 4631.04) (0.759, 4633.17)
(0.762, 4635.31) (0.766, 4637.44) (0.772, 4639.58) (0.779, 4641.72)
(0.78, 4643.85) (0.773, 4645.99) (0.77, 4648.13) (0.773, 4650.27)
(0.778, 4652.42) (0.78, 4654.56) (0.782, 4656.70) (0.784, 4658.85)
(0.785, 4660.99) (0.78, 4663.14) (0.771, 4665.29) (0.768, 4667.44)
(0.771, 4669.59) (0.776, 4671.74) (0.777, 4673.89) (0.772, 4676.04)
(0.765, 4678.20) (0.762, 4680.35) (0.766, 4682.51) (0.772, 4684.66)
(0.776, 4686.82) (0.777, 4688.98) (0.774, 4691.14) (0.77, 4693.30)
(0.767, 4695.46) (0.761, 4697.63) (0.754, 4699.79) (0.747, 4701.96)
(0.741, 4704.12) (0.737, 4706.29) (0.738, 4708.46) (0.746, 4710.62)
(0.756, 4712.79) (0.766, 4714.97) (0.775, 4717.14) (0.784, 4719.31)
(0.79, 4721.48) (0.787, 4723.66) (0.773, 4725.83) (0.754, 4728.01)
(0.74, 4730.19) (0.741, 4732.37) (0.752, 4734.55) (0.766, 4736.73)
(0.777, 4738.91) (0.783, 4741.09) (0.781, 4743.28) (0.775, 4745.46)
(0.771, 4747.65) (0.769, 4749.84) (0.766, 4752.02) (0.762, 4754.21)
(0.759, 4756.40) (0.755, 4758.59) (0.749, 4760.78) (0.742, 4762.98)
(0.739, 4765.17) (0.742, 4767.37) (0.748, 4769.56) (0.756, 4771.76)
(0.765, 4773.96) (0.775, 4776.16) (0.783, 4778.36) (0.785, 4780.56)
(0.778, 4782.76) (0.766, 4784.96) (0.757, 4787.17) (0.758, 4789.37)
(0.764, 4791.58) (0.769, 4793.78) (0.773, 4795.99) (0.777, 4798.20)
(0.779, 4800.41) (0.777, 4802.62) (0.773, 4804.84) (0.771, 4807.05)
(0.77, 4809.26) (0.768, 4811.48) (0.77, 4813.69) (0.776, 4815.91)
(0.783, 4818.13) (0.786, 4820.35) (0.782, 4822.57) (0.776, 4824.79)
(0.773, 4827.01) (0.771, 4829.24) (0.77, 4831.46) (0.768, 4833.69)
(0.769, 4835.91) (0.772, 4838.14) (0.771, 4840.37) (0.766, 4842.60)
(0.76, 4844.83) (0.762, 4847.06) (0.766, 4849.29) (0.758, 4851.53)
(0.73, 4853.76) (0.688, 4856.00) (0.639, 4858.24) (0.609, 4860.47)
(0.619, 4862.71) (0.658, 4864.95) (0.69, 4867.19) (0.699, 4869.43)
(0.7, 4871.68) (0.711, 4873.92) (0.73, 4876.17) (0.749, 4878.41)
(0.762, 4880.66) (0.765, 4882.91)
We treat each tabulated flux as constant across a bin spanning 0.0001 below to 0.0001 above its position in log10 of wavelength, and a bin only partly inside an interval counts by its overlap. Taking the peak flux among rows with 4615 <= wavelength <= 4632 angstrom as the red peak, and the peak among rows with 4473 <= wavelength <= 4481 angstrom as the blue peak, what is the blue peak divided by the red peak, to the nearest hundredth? 0.98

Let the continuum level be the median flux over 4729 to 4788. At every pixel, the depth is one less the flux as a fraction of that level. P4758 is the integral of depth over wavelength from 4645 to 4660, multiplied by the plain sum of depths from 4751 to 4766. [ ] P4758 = -0.026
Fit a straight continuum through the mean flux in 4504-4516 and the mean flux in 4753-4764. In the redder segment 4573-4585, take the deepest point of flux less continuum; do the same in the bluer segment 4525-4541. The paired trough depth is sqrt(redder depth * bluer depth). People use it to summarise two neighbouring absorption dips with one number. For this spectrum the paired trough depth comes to 0.020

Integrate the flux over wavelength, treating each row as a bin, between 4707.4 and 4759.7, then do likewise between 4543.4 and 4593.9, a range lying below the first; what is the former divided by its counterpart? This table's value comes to 1.032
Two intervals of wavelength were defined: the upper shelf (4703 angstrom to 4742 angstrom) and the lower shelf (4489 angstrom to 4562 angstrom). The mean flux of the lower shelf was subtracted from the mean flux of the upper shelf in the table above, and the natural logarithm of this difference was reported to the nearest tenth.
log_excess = -5.9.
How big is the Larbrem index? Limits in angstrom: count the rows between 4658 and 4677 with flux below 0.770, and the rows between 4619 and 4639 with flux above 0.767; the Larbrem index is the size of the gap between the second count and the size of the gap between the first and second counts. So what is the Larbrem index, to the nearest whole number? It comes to 1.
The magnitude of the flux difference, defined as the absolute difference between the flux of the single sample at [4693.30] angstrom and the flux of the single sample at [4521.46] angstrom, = 0.012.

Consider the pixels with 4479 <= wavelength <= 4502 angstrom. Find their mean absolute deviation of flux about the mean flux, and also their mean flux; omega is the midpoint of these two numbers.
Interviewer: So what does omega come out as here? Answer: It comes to 0.382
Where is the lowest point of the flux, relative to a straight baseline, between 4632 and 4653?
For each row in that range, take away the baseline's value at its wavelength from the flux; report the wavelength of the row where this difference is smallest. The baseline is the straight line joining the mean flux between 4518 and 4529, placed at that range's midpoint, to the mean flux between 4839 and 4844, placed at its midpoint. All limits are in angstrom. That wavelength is 4633.17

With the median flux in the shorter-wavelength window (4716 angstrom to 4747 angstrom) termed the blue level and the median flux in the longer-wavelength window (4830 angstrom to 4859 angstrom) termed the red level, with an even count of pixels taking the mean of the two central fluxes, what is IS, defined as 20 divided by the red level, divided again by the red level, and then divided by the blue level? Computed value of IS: 44.0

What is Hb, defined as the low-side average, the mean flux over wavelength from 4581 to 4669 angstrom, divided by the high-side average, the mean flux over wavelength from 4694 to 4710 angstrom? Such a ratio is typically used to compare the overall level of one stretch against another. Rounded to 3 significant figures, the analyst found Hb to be 1.03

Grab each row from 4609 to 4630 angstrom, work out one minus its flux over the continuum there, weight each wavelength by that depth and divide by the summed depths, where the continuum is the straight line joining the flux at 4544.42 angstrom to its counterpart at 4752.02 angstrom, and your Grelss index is 4616.4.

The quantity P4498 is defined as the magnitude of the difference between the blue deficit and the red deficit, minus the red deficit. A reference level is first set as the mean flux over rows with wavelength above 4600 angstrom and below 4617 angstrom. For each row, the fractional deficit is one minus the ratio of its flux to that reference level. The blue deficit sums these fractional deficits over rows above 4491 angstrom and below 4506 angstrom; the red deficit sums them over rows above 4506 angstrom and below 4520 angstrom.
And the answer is 0.22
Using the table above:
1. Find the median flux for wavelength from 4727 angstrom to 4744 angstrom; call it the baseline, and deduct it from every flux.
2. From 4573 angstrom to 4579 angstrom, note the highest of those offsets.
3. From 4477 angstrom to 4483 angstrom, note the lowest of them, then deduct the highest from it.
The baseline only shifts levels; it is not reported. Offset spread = -0.014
